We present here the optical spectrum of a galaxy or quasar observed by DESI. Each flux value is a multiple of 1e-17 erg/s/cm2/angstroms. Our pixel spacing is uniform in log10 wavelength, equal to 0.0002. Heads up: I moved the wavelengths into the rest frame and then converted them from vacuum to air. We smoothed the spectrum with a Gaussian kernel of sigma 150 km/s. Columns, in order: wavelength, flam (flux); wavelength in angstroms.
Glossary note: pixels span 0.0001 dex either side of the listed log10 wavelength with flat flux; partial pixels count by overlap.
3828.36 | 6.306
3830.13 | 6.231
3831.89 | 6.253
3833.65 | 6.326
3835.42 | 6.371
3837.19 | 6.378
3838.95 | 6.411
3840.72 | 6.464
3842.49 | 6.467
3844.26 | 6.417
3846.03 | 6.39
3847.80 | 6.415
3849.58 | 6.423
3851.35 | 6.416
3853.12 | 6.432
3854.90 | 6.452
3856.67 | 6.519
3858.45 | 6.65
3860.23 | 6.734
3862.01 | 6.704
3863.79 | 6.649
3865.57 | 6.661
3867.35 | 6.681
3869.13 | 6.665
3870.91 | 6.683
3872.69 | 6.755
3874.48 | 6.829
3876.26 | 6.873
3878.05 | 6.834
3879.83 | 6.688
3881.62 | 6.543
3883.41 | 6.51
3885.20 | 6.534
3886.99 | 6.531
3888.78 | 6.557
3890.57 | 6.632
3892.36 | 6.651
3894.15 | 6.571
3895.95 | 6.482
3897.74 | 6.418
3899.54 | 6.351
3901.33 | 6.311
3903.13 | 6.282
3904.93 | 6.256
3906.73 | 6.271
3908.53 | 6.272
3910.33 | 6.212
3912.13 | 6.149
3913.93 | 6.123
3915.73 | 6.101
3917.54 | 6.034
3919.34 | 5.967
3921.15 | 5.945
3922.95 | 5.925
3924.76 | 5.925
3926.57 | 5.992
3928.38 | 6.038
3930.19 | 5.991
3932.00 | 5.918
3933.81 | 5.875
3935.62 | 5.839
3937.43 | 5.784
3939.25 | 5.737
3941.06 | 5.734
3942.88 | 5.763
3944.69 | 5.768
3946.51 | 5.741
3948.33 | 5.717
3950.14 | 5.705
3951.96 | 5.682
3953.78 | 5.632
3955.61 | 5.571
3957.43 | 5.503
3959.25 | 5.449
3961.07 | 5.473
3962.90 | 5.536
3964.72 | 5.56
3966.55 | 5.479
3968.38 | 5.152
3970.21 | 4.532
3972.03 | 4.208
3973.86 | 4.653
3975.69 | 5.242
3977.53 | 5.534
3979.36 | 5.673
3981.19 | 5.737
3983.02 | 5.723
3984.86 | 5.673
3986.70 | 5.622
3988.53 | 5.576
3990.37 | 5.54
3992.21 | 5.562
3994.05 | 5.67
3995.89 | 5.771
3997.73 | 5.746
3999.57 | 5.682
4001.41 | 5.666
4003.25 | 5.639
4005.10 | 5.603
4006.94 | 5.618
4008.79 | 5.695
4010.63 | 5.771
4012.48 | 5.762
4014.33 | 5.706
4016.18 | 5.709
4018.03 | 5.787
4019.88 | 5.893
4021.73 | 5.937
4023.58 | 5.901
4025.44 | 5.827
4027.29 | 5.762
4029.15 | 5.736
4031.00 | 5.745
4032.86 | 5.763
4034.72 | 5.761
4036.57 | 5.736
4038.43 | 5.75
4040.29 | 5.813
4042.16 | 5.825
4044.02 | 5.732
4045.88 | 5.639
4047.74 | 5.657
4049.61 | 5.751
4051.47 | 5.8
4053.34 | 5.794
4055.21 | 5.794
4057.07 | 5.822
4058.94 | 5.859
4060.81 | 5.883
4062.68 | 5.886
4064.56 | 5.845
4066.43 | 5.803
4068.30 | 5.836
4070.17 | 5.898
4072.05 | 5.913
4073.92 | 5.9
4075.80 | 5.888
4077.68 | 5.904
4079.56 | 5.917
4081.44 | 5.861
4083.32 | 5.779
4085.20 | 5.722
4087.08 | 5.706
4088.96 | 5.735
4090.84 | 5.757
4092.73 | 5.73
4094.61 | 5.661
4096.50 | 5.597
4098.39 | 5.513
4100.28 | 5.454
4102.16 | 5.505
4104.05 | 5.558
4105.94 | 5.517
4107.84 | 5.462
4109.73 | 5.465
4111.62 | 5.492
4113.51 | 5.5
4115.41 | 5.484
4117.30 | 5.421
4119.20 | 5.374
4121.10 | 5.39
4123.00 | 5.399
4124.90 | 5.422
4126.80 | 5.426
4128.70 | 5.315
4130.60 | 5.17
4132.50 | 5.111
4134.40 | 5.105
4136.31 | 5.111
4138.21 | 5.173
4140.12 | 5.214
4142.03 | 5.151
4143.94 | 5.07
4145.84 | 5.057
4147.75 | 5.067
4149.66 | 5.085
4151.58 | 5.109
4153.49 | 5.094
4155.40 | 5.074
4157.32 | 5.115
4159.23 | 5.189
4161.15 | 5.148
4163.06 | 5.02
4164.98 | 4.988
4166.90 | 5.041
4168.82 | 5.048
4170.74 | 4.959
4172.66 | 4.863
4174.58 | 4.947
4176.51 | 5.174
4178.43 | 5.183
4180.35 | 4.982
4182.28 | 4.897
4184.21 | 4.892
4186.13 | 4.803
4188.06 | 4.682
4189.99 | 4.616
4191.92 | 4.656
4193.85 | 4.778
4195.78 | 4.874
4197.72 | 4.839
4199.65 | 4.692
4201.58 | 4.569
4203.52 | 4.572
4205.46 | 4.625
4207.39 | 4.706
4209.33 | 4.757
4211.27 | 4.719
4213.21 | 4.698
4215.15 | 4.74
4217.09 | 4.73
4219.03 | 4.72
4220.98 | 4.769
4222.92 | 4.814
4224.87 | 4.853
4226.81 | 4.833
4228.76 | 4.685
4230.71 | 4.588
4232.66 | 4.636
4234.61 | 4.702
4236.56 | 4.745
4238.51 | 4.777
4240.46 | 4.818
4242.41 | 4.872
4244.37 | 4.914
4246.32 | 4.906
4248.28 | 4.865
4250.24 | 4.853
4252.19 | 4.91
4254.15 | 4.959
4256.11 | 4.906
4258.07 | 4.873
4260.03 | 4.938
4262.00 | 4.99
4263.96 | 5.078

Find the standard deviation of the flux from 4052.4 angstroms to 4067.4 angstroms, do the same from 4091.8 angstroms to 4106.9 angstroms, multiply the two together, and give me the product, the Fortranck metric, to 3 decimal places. 0.003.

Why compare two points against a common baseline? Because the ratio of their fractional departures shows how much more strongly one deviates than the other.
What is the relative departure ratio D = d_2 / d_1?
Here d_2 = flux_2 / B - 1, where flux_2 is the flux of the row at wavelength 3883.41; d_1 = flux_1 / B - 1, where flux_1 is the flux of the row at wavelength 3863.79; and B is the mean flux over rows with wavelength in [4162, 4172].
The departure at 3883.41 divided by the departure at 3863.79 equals 0.92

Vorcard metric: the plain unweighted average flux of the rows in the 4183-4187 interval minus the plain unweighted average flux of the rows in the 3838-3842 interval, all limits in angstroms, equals -1.6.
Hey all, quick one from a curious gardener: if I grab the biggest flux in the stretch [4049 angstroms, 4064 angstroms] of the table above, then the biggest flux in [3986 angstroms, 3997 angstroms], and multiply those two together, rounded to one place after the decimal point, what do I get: 34.0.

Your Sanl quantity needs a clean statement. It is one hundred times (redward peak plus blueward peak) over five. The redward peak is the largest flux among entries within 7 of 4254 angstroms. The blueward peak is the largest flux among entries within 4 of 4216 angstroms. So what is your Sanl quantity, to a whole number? 194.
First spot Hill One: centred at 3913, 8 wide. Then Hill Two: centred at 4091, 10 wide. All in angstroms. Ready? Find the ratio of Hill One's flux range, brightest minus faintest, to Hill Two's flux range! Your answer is 1.16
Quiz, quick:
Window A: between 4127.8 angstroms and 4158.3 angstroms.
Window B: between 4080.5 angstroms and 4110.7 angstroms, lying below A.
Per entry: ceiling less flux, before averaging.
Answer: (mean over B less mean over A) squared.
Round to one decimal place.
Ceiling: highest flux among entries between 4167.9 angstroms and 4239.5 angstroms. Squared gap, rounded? 0.3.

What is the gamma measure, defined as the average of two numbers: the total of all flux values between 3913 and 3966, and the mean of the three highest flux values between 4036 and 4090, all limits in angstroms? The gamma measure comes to 87.0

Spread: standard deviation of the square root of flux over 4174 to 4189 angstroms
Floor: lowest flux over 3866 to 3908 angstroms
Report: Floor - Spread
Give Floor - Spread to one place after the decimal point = 6.2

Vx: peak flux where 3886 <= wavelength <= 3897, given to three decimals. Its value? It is 6.651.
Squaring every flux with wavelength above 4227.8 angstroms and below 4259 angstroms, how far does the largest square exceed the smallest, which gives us 3.5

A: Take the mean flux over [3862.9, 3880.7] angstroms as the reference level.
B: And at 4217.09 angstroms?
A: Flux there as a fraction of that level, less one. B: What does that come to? -0.30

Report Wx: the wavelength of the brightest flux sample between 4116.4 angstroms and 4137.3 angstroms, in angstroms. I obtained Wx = 4126.80 angstroms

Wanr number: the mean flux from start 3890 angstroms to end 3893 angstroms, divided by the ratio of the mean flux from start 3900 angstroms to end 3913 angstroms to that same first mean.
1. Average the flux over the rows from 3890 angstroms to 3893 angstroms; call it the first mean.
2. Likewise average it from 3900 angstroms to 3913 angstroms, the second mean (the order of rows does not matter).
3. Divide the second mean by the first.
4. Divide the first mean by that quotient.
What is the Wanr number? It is 7.06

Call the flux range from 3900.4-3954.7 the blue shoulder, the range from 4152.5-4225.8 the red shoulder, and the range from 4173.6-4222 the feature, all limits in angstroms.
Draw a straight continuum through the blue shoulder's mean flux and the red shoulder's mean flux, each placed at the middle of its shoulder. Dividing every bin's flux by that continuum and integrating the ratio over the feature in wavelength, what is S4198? 48 angstroms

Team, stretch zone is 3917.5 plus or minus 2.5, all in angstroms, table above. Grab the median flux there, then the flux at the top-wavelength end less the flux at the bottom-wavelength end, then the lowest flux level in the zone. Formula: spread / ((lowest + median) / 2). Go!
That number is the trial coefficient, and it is -0.022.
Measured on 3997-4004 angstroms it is -0.019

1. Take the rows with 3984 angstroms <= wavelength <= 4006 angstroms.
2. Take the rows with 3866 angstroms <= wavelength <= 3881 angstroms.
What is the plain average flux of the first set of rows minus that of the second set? -1.1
